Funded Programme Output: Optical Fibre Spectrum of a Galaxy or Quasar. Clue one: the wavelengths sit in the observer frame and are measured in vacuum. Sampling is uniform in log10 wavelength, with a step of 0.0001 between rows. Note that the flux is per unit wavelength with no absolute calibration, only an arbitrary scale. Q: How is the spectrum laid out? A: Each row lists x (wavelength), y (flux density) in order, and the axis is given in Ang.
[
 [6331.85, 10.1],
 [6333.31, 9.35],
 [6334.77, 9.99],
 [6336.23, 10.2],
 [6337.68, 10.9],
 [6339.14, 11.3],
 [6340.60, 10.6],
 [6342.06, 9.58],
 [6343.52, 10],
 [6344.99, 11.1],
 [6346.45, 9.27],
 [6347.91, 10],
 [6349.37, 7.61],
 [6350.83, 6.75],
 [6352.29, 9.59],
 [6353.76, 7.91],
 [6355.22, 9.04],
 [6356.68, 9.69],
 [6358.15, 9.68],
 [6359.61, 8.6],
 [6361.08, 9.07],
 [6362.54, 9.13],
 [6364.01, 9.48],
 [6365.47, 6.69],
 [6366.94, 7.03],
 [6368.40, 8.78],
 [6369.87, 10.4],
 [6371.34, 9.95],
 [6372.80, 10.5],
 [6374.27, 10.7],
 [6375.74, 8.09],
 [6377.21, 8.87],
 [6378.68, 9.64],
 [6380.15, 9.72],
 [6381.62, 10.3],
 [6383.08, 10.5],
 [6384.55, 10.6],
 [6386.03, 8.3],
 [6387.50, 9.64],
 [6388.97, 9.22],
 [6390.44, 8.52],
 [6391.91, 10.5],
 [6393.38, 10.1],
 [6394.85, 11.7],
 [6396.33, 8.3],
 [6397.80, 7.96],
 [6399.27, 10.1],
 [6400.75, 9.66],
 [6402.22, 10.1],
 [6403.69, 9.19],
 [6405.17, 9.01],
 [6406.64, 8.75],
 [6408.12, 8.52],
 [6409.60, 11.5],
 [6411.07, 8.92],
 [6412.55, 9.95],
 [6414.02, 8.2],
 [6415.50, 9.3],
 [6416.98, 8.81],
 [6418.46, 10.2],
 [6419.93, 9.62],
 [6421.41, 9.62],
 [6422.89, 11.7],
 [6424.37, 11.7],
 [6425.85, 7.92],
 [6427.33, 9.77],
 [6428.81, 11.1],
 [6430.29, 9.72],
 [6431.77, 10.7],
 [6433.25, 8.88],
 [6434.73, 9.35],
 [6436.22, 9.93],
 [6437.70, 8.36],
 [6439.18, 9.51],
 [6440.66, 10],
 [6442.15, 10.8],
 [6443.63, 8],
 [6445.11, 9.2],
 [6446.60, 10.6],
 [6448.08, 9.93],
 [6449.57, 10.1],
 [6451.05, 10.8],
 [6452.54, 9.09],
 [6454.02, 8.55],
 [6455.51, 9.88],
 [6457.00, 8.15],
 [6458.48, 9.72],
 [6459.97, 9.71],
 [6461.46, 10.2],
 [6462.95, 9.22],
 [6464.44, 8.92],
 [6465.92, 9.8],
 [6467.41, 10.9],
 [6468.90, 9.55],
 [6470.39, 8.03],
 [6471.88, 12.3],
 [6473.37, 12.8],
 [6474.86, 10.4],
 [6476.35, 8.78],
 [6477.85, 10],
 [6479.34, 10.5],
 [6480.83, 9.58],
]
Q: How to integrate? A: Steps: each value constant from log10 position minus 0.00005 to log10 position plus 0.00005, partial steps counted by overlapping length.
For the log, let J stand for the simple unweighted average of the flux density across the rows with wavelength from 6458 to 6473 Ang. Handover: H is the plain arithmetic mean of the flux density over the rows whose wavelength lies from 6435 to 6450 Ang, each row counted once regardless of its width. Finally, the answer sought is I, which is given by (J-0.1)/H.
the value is 1.01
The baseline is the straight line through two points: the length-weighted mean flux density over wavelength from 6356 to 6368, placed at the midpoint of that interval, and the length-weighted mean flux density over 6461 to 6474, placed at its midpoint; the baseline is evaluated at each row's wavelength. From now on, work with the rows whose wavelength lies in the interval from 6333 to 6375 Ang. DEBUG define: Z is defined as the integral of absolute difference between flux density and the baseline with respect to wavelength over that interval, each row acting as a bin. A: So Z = 57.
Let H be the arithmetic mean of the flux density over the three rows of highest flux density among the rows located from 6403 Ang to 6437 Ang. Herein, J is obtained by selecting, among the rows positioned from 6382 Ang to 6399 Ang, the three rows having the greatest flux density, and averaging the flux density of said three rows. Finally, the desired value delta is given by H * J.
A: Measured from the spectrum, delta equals 127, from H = 11.6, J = 10.9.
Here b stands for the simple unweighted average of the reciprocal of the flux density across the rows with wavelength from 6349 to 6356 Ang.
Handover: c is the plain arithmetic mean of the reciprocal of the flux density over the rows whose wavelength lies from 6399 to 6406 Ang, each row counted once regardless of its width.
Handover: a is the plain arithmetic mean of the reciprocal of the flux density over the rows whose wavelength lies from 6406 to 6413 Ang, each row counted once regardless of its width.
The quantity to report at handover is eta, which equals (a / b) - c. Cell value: 0.75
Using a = 0.106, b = 0.124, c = 0.104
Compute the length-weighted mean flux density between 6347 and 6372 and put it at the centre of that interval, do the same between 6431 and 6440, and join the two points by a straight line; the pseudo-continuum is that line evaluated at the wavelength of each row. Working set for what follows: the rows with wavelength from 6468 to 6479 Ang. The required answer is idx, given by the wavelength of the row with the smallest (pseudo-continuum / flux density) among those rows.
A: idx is 6473.37 Ang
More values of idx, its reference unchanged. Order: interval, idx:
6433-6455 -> 6442.15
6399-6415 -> 6409.60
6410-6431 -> 6422.89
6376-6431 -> 6394.85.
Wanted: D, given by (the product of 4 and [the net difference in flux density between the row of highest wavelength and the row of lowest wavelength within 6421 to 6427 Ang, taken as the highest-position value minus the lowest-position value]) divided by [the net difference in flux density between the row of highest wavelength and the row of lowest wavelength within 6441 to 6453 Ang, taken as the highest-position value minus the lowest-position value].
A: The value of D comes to 4.0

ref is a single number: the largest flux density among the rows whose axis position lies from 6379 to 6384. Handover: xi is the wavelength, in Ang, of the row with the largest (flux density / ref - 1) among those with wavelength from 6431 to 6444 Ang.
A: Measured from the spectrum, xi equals 6442.15 Ang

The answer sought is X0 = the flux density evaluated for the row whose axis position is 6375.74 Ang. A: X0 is 8.09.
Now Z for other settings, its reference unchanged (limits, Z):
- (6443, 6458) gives 13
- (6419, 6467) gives 37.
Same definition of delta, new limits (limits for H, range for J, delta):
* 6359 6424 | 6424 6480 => 143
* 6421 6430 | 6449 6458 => 118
